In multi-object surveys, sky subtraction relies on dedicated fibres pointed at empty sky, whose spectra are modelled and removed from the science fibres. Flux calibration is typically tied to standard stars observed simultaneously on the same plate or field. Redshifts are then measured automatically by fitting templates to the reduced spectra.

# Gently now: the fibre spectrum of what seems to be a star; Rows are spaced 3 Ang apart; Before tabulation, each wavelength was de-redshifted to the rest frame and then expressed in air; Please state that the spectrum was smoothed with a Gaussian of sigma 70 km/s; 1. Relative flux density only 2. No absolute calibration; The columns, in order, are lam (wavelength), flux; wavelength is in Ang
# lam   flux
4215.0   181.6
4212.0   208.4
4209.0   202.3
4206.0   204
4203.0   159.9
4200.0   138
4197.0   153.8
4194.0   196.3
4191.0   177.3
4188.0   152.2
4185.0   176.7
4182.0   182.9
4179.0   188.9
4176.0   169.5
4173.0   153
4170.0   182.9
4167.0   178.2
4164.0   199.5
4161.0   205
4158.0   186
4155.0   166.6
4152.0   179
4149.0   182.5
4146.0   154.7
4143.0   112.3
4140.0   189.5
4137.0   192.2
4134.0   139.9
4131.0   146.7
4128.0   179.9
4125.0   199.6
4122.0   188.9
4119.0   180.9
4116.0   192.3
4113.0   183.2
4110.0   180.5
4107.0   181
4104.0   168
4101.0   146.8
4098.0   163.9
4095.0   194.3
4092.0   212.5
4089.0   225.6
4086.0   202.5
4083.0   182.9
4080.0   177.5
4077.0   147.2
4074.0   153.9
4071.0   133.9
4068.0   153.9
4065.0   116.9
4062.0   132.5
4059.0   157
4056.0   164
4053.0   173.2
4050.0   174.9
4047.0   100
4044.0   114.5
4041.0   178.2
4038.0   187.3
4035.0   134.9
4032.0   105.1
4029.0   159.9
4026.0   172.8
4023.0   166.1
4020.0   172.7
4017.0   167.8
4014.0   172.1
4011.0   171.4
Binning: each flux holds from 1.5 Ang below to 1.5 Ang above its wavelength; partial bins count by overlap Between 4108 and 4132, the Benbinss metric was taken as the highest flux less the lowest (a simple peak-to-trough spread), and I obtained 53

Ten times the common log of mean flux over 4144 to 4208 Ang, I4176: 22.44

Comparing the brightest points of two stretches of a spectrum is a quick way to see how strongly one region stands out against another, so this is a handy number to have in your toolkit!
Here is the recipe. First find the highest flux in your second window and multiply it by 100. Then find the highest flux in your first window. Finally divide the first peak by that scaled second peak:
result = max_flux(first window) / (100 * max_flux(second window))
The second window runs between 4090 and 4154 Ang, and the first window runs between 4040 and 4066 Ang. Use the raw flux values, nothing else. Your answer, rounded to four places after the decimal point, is 0.0084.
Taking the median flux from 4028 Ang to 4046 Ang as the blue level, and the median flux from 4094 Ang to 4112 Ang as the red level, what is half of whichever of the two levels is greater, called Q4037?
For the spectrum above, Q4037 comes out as 87.1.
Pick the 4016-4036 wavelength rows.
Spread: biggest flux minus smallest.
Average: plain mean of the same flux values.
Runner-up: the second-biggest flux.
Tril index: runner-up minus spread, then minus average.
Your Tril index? -49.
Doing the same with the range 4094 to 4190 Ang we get -68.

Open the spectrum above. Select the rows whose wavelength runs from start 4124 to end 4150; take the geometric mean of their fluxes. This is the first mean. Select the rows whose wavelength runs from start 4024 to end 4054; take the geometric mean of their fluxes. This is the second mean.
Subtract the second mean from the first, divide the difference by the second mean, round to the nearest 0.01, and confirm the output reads 0.12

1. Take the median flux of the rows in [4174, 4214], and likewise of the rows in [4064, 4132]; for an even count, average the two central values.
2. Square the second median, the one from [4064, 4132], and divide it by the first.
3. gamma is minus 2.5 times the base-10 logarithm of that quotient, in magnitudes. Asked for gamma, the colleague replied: -5.66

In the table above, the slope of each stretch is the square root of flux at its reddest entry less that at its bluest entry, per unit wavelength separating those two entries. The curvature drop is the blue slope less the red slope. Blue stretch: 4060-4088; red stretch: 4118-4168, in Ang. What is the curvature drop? 0.12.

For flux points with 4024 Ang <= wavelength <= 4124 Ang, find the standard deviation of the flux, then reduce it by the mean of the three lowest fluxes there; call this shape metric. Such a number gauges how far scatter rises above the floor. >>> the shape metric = -77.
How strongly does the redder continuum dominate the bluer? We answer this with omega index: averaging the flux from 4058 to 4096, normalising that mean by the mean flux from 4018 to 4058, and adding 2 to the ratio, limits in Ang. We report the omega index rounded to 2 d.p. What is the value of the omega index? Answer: 3.09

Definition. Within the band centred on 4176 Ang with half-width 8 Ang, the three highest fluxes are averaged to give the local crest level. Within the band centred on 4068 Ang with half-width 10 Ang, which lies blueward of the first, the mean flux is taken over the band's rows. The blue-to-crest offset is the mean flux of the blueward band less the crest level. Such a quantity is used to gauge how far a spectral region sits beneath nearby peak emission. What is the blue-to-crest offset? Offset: -43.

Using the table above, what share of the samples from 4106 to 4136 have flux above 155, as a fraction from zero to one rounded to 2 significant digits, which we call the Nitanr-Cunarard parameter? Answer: 0.80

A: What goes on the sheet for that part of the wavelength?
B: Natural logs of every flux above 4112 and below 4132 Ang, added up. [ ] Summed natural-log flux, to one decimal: 36.4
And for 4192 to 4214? 36.3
